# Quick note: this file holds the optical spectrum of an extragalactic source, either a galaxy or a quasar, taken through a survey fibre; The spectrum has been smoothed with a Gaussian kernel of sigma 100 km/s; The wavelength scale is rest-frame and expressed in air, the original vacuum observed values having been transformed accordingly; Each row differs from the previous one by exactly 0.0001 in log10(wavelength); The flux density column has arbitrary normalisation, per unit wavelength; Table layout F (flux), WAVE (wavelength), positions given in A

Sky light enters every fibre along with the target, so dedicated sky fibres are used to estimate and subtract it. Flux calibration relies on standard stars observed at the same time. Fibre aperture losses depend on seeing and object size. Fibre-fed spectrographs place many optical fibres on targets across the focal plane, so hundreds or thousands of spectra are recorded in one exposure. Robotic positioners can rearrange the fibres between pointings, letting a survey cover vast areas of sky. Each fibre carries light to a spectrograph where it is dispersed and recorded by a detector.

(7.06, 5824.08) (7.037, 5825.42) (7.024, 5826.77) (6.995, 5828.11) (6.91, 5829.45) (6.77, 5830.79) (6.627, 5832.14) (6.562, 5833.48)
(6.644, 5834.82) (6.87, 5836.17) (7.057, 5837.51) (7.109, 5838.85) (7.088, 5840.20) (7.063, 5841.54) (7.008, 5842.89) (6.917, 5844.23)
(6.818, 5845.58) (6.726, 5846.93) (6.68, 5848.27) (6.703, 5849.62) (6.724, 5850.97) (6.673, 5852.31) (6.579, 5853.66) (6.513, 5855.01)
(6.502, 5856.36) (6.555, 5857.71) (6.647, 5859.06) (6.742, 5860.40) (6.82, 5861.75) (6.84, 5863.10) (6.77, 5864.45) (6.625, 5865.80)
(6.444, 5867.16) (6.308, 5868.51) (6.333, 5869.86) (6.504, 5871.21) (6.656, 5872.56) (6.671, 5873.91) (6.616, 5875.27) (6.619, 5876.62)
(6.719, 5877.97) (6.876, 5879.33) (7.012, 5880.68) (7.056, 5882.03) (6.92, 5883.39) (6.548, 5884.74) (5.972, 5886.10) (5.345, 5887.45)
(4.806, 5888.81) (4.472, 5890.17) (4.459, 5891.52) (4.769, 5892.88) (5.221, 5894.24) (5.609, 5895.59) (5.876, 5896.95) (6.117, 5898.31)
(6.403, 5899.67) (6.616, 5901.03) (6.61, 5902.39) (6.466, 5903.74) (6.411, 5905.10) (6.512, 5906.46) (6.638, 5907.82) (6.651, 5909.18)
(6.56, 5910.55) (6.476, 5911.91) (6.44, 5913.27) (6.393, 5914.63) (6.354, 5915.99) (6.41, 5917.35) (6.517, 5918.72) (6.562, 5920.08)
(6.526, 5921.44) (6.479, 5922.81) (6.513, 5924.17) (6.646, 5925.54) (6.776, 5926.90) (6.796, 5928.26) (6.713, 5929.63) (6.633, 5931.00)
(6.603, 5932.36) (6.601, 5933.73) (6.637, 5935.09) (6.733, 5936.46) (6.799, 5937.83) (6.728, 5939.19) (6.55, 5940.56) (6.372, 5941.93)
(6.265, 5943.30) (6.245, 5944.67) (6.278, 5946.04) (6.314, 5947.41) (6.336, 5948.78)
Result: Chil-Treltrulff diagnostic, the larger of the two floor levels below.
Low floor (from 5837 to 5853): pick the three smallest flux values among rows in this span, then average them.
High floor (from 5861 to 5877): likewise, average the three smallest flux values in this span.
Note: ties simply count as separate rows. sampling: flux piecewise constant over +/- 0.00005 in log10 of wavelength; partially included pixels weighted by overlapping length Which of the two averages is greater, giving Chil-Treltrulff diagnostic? 6.69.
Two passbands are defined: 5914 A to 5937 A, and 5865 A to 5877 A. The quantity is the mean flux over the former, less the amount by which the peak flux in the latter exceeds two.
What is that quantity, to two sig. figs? 1.9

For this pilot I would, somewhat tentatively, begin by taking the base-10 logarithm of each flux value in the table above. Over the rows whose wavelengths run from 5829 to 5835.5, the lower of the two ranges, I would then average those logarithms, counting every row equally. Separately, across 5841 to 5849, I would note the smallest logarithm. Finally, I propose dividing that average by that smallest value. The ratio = 1.00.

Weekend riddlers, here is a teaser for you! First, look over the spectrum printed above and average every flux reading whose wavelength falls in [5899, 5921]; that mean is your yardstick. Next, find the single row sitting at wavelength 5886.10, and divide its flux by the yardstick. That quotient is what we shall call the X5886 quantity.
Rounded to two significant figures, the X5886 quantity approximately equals 0.92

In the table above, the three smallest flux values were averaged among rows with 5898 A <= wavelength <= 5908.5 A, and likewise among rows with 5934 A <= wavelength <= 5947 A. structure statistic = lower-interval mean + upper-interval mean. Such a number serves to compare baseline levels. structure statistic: 12.6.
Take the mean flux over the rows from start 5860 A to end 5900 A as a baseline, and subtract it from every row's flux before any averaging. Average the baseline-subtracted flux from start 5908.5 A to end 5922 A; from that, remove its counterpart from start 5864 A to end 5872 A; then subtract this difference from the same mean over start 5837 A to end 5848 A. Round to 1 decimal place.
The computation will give 0.8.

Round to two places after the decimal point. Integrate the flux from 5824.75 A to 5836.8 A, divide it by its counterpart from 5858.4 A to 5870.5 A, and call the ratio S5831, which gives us 1.03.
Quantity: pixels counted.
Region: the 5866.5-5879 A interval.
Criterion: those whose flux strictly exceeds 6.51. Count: 5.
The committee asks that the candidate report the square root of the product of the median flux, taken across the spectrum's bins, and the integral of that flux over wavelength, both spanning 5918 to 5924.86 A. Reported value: 17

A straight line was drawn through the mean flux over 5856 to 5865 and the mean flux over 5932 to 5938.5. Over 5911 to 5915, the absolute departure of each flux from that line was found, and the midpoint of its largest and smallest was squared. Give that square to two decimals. 0.06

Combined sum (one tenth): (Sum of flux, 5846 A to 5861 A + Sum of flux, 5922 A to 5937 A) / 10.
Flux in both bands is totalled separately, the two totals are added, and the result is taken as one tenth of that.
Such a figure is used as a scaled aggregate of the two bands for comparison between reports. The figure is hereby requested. 14.6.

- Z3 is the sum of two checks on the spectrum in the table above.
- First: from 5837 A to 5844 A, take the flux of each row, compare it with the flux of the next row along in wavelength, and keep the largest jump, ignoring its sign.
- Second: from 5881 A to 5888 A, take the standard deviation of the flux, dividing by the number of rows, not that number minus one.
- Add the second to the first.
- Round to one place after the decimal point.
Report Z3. 0.7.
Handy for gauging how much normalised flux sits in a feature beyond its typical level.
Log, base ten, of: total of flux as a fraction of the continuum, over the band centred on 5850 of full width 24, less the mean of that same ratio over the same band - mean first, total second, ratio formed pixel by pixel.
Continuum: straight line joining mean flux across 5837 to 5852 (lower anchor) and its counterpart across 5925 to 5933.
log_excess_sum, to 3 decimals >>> 1.223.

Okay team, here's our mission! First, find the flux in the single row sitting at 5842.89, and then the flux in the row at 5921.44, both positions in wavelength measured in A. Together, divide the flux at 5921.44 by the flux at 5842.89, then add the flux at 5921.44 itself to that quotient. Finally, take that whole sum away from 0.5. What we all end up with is -6.96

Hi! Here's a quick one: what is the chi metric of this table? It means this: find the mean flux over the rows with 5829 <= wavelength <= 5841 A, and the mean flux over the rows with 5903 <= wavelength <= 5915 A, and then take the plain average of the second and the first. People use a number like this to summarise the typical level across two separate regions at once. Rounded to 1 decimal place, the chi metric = 6.7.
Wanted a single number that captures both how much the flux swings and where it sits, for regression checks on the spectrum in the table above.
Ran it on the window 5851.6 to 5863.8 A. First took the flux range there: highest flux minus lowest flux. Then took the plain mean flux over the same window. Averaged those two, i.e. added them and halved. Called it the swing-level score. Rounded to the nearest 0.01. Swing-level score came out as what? 3.50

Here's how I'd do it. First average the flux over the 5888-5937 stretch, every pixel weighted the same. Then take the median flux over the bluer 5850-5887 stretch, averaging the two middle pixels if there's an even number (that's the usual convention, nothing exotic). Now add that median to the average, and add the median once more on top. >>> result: 19.5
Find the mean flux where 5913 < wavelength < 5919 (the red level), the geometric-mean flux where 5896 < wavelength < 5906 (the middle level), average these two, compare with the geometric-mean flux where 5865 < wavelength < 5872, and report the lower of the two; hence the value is 6.4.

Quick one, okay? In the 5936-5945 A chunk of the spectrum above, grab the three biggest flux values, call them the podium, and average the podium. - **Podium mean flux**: 6.8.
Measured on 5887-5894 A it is 5.0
